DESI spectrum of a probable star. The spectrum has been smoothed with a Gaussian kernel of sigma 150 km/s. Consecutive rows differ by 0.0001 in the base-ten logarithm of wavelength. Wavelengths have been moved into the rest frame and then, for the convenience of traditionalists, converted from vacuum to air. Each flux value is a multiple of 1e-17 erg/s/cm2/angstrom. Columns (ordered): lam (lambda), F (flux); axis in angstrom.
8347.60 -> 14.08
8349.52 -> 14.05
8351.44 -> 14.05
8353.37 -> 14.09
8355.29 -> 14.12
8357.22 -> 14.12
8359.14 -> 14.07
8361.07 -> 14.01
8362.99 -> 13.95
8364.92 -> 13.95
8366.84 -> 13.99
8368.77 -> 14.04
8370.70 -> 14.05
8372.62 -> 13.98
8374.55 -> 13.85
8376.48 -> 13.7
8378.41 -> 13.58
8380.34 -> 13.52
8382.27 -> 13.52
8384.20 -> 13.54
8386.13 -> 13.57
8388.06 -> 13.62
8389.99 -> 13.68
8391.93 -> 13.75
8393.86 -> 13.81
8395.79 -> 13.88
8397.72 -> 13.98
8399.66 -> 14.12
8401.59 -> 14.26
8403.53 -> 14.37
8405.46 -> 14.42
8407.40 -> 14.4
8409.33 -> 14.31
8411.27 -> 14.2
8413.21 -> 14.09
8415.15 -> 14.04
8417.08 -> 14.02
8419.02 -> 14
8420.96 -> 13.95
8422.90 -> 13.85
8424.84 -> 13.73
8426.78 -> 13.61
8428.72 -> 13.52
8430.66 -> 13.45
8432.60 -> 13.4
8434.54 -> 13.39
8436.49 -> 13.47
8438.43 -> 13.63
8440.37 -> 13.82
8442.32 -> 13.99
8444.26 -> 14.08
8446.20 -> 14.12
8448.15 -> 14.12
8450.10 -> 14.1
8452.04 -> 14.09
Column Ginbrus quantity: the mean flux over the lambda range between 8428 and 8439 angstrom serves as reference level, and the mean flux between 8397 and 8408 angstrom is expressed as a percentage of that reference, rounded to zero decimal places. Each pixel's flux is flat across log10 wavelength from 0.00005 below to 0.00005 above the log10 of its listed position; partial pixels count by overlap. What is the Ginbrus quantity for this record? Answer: 106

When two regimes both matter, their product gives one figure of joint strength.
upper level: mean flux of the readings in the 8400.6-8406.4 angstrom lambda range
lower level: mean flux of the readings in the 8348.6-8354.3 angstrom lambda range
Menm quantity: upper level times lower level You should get 201.8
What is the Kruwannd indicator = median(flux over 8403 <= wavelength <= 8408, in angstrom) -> 14.4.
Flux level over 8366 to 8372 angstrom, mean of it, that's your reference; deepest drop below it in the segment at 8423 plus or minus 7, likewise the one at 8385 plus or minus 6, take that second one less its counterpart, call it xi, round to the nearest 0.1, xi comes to 0.0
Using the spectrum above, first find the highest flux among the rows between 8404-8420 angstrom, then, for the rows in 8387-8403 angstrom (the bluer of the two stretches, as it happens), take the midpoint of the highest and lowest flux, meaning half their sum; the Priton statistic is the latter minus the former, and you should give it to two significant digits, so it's -0.48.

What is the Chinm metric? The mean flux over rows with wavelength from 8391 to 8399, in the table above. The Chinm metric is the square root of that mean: 3.72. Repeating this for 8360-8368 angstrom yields 3.74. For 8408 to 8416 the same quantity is 3.76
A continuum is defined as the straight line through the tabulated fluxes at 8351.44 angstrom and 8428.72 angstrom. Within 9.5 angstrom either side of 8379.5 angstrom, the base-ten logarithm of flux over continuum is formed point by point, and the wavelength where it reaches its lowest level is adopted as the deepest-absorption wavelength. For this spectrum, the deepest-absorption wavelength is 8380.34 angstrom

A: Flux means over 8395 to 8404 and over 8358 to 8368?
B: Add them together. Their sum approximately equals 28.1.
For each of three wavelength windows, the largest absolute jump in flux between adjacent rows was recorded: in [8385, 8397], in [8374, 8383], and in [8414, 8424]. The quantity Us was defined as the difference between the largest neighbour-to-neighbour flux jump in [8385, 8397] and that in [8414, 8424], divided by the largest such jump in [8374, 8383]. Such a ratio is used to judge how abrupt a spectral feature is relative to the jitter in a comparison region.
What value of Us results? -0.20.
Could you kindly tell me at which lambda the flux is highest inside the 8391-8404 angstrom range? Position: 8403.53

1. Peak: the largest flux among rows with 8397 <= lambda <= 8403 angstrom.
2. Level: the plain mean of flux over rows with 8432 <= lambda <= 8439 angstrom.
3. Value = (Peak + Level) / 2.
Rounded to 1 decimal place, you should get 13.9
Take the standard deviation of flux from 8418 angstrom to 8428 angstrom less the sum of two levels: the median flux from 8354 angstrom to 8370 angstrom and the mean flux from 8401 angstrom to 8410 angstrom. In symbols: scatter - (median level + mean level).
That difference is -28.2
